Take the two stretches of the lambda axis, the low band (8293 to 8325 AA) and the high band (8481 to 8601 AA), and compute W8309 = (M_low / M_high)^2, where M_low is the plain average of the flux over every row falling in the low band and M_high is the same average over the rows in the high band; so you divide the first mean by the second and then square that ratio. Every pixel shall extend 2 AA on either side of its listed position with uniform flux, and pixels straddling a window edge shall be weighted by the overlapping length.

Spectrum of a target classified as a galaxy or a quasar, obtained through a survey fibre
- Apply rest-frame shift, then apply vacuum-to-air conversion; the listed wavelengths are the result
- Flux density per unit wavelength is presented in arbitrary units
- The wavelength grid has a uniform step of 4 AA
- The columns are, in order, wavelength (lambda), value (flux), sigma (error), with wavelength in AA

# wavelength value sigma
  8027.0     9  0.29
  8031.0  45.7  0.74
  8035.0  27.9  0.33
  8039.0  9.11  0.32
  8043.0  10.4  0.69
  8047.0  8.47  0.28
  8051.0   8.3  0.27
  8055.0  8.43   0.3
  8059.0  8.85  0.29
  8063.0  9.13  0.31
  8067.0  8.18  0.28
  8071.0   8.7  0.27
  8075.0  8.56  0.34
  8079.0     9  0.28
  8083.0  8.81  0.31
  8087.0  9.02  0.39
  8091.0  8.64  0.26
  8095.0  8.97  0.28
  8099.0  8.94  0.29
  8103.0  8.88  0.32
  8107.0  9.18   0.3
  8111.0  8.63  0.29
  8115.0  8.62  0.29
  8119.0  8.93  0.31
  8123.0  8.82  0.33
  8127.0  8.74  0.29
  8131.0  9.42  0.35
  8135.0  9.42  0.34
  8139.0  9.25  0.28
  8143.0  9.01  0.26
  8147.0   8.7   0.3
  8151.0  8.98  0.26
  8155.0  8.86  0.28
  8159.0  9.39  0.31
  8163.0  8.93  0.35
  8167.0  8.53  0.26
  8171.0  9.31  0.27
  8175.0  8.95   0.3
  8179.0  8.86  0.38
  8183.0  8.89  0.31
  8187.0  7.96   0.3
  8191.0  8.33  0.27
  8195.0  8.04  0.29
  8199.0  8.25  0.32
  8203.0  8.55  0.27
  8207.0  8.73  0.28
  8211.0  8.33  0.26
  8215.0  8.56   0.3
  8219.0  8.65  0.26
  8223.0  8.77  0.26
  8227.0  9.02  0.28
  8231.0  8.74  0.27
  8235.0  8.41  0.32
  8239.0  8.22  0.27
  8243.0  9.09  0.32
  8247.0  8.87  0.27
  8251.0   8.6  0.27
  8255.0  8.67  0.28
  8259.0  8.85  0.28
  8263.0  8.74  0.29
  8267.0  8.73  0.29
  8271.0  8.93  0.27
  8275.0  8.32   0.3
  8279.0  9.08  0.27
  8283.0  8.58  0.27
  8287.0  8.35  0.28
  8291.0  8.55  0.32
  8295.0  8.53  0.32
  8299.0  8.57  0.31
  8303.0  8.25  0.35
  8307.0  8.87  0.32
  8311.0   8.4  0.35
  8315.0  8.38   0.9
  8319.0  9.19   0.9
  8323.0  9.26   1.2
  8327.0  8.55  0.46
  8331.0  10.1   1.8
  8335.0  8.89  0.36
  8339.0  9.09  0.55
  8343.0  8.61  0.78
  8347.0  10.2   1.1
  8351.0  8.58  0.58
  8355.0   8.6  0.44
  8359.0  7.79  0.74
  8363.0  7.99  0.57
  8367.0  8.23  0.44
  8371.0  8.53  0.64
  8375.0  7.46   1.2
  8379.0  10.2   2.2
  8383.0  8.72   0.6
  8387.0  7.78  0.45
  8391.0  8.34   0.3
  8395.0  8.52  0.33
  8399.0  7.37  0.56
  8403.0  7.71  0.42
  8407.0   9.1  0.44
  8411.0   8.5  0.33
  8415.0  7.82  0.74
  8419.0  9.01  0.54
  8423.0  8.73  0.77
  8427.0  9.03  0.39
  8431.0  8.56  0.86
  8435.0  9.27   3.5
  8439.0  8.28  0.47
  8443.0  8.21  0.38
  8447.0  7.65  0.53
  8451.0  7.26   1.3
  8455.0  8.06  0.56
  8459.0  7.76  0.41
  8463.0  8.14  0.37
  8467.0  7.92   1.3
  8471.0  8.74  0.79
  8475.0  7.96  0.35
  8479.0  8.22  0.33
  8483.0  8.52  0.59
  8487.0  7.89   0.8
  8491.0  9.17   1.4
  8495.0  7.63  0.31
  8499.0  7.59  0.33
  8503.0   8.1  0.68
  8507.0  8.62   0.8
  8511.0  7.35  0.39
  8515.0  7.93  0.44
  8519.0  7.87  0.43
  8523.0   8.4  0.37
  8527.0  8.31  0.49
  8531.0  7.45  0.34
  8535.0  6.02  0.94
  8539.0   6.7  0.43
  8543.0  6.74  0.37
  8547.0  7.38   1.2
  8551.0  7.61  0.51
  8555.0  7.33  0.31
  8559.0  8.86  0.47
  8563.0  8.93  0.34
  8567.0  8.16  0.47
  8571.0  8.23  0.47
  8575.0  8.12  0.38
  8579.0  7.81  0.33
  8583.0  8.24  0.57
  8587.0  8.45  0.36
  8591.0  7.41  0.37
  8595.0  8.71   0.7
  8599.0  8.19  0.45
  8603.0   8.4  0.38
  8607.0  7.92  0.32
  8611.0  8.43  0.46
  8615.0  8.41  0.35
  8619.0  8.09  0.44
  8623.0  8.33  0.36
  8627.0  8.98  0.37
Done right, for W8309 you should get 1.20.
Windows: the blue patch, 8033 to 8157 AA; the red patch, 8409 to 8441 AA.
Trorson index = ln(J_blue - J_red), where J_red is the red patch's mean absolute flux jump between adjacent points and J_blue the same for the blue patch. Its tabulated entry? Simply -1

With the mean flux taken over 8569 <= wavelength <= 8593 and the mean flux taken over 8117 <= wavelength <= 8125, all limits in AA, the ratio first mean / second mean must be 0.91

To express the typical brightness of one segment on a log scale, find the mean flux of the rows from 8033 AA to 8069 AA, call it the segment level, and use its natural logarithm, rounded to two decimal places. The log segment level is 2.40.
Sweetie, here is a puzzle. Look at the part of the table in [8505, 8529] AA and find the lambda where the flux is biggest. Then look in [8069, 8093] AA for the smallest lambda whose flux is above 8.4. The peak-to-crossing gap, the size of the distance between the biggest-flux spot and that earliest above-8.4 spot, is 436 AA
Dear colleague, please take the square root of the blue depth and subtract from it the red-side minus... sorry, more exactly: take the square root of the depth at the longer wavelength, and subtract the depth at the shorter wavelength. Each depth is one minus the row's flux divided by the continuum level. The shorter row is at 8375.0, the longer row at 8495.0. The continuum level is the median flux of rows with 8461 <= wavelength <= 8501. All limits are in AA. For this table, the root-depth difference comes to 0.155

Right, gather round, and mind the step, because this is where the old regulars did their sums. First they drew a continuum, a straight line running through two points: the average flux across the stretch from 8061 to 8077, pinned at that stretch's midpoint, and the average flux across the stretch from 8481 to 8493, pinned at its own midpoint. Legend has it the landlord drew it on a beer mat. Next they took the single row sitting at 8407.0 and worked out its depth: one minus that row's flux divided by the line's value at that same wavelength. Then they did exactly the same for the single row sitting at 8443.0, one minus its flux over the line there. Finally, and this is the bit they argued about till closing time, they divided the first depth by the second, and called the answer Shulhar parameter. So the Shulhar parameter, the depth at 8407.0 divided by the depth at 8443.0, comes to -1.7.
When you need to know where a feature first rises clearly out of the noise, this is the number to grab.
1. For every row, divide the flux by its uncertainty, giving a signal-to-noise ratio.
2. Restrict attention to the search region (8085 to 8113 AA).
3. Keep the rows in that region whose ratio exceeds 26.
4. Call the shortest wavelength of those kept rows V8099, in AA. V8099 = 8091.0 AA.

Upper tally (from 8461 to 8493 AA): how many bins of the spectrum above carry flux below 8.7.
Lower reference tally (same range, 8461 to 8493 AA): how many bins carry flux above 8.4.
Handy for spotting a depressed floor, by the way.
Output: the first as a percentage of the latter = 200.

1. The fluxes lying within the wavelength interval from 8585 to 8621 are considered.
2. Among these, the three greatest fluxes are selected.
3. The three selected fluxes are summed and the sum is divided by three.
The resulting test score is 8.5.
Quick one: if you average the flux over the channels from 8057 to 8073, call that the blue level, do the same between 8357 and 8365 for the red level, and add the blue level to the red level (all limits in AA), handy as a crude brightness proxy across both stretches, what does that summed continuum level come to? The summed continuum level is 16.6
